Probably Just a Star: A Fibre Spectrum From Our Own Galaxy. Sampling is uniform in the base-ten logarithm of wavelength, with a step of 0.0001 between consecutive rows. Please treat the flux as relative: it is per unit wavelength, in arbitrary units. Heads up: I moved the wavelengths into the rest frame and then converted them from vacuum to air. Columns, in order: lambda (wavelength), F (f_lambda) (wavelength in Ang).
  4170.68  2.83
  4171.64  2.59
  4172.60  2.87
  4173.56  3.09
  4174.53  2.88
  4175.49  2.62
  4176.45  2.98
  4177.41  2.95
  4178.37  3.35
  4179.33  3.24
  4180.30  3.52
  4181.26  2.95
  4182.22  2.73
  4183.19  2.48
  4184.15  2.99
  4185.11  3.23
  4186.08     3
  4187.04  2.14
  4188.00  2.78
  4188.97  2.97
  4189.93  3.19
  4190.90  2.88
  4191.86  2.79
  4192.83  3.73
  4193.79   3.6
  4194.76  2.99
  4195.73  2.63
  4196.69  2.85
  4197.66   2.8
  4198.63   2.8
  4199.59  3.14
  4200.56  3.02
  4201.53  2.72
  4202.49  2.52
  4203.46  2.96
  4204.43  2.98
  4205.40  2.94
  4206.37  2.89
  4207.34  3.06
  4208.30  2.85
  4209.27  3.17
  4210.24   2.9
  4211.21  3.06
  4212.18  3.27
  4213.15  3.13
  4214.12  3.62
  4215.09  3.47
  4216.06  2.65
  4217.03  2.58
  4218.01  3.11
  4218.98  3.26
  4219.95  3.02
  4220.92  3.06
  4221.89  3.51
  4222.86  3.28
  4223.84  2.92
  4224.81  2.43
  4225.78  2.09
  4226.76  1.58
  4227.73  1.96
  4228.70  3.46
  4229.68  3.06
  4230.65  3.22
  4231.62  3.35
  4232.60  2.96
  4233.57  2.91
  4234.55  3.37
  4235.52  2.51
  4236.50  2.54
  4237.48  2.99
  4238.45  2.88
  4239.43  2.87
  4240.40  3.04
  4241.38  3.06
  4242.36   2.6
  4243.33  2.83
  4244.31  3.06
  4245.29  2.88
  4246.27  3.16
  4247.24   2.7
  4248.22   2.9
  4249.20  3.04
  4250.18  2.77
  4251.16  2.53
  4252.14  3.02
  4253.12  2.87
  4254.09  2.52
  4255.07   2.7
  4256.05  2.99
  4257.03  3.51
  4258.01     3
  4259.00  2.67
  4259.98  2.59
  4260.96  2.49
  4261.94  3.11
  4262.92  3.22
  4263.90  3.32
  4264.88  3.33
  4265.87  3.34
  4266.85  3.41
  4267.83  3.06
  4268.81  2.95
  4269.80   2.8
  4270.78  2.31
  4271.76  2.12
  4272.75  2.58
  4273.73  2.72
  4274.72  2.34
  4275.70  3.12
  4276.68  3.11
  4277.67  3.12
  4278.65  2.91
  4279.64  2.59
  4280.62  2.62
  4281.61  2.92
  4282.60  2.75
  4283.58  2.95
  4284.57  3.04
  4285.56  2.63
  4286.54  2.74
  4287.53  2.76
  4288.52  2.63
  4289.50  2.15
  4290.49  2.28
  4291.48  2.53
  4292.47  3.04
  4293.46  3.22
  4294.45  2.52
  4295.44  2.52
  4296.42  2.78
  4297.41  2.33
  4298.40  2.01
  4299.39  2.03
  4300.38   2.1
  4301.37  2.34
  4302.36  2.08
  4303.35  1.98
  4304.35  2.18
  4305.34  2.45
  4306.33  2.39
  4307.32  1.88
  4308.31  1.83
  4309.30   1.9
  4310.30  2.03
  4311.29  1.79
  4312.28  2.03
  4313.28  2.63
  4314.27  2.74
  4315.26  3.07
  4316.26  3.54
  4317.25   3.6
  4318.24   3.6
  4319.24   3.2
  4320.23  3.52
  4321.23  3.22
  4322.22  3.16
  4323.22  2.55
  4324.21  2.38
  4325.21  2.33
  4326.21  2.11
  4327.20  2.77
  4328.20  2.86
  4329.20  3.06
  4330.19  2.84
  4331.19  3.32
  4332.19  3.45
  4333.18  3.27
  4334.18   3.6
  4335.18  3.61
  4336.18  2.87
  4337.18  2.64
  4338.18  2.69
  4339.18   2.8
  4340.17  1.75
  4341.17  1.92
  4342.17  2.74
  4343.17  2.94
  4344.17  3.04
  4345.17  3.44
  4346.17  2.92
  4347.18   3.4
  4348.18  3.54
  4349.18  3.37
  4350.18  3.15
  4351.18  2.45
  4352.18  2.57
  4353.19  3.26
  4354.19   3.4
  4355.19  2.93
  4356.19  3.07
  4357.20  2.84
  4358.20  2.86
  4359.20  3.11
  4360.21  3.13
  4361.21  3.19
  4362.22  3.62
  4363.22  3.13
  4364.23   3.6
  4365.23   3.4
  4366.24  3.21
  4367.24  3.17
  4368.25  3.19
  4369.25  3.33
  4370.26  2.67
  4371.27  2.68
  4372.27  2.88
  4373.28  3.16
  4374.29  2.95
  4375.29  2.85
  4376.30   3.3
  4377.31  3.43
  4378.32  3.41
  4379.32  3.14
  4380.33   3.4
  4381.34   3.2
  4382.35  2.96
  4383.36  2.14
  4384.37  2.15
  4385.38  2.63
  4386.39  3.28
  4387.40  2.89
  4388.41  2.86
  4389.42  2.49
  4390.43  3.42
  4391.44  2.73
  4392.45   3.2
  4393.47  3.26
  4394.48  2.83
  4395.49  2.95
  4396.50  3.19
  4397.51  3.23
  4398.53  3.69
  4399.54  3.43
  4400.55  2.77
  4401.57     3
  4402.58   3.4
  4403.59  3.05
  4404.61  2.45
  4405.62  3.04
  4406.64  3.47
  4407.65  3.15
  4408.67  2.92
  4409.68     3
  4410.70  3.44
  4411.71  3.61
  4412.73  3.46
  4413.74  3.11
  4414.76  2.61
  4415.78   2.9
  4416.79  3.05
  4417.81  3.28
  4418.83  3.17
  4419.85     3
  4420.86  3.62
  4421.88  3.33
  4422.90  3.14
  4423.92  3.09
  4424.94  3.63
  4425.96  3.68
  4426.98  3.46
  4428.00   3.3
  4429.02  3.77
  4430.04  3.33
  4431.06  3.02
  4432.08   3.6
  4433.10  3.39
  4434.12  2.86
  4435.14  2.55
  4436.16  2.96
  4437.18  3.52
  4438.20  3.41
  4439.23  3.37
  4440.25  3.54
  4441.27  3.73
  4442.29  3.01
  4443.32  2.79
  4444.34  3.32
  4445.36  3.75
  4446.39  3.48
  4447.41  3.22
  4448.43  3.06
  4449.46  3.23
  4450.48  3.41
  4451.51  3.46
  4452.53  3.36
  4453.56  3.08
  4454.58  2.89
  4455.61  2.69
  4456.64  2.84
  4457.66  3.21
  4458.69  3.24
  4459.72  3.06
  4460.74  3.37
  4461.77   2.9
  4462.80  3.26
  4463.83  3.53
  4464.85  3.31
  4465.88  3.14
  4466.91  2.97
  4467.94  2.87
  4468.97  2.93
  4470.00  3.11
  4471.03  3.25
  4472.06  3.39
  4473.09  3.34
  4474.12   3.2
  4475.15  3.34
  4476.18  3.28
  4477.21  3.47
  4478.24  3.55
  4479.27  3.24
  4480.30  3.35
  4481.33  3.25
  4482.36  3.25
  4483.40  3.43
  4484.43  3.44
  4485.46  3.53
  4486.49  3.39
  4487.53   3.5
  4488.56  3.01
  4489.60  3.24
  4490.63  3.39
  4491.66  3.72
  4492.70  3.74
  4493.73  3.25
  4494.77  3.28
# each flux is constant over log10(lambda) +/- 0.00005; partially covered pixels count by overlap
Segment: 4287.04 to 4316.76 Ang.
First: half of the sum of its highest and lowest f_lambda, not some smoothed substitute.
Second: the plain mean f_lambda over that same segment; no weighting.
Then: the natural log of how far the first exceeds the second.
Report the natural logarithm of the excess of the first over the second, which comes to -1.3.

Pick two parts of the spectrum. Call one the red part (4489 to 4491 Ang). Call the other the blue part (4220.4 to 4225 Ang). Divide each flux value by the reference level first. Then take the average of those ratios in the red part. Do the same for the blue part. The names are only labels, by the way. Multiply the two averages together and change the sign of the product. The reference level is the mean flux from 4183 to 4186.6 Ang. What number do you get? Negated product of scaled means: -1.2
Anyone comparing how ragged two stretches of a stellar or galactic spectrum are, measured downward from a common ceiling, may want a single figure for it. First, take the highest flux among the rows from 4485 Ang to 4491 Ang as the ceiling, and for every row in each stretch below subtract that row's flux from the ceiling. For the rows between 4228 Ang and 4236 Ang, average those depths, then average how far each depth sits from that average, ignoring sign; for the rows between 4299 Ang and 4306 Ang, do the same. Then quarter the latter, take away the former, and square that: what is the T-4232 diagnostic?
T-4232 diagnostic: 0.045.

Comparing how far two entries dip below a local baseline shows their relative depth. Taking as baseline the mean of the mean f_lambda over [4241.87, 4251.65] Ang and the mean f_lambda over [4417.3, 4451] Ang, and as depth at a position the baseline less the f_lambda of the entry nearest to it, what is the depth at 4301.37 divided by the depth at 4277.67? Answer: -16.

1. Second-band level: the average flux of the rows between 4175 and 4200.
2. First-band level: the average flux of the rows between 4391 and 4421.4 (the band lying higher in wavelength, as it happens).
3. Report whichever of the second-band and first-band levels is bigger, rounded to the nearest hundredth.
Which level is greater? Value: 3.13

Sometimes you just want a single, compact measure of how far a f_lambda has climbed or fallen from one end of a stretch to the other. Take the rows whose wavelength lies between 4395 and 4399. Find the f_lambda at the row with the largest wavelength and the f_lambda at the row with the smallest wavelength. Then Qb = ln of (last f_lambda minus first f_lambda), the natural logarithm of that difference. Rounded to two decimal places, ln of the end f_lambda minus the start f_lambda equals -0.30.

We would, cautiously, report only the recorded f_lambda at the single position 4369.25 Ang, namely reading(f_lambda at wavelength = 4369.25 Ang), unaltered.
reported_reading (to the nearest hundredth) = 3.33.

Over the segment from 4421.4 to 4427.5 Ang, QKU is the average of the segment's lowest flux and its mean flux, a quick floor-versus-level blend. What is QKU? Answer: 3.24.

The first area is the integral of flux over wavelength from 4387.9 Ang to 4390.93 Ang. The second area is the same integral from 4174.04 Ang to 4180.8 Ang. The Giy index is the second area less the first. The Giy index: 12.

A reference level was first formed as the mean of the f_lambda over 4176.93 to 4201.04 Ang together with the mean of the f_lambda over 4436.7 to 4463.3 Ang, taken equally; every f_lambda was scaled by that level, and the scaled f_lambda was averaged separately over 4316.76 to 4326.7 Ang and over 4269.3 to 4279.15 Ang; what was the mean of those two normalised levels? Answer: 0.91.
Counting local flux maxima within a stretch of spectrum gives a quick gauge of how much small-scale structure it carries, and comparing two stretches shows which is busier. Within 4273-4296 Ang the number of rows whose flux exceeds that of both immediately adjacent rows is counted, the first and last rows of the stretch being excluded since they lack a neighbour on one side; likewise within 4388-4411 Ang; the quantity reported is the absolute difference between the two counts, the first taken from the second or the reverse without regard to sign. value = 1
